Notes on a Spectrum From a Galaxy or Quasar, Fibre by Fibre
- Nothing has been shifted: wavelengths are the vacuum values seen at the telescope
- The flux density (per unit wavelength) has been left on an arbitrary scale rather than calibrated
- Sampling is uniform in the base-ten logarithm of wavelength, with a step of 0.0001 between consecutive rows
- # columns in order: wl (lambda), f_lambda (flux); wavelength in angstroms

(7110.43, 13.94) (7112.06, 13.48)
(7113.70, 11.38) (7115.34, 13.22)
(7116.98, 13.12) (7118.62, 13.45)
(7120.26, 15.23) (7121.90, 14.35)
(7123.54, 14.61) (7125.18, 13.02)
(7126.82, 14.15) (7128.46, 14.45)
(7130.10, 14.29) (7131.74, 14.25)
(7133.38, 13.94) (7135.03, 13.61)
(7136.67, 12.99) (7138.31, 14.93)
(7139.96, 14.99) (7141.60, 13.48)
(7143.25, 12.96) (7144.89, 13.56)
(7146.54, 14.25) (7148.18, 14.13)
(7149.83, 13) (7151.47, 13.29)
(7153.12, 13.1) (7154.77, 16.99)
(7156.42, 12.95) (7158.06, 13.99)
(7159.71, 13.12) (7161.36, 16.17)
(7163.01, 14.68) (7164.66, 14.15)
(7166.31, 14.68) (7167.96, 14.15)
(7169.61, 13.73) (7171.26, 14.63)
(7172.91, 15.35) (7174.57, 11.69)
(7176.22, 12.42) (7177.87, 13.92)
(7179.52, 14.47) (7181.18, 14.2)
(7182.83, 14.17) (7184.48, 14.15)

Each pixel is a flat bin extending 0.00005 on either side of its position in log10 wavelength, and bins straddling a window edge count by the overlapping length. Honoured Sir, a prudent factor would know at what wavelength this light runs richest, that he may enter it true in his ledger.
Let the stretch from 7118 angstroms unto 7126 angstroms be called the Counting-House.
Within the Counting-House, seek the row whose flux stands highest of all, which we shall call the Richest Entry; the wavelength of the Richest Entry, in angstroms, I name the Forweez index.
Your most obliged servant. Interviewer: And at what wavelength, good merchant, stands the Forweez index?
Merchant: 7120.26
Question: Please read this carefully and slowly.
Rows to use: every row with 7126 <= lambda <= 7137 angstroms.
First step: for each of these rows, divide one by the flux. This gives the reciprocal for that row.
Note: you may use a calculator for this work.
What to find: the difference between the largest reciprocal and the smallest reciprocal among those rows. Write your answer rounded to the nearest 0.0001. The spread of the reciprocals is 0.0078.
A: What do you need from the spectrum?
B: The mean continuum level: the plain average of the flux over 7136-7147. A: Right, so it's 13.9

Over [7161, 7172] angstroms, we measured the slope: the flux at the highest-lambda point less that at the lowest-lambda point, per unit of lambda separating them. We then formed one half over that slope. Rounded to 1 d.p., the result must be -3.2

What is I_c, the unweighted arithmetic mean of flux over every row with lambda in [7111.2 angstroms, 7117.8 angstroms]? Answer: 12.8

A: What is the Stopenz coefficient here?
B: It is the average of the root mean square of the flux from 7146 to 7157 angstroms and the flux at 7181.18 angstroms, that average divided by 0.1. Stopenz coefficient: 141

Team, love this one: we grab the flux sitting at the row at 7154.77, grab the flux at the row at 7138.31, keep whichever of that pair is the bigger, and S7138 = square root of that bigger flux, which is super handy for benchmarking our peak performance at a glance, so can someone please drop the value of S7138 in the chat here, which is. 4.12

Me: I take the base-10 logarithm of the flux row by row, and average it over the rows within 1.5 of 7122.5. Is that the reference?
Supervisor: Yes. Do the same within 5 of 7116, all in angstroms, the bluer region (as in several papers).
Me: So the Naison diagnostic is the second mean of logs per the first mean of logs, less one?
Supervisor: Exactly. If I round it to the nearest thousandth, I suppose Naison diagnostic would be -0.033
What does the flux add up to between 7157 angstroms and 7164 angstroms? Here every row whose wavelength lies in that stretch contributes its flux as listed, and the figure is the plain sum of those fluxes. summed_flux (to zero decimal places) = 58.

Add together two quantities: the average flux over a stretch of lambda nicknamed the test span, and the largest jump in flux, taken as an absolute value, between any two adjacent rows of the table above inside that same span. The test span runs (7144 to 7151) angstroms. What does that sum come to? 14.9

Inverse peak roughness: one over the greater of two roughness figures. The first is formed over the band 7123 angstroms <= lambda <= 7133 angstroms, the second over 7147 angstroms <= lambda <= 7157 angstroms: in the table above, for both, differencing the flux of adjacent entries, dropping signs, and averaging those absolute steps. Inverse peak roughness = 0.52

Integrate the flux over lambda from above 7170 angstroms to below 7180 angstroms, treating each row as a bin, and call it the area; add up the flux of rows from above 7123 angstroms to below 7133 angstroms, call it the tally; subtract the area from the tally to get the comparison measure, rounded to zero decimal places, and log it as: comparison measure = -52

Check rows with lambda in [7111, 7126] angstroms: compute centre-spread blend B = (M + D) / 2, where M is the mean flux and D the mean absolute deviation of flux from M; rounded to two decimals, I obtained 7.17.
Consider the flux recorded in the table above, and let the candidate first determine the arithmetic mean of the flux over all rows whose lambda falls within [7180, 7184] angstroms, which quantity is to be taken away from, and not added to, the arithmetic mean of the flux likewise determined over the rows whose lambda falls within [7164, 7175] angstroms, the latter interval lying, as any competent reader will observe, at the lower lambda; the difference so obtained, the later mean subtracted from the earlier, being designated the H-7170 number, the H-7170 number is -0.1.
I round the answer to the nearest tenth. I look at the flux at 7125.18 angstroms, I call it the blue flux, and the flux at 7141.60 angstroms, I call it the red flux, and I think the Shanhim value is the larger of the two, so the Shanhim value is 13.5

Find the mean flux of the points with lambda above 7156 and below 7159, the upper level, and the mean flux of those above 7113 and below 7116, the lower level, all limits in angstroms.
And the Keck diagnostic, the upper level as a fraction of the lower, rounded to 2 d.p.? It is 1.10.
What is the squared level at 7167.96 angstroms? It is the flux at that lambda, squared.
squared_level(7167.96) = 200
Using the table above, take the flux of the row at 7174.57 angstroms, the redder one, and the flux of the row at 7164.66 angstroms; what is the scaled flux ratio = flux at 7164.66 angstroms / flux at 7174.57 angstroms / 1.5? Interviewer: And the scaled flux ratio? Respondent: 0.81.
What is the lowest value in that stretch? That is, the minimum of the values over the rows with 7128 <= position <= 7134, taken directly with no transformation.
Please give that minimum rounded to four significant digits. 13.94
